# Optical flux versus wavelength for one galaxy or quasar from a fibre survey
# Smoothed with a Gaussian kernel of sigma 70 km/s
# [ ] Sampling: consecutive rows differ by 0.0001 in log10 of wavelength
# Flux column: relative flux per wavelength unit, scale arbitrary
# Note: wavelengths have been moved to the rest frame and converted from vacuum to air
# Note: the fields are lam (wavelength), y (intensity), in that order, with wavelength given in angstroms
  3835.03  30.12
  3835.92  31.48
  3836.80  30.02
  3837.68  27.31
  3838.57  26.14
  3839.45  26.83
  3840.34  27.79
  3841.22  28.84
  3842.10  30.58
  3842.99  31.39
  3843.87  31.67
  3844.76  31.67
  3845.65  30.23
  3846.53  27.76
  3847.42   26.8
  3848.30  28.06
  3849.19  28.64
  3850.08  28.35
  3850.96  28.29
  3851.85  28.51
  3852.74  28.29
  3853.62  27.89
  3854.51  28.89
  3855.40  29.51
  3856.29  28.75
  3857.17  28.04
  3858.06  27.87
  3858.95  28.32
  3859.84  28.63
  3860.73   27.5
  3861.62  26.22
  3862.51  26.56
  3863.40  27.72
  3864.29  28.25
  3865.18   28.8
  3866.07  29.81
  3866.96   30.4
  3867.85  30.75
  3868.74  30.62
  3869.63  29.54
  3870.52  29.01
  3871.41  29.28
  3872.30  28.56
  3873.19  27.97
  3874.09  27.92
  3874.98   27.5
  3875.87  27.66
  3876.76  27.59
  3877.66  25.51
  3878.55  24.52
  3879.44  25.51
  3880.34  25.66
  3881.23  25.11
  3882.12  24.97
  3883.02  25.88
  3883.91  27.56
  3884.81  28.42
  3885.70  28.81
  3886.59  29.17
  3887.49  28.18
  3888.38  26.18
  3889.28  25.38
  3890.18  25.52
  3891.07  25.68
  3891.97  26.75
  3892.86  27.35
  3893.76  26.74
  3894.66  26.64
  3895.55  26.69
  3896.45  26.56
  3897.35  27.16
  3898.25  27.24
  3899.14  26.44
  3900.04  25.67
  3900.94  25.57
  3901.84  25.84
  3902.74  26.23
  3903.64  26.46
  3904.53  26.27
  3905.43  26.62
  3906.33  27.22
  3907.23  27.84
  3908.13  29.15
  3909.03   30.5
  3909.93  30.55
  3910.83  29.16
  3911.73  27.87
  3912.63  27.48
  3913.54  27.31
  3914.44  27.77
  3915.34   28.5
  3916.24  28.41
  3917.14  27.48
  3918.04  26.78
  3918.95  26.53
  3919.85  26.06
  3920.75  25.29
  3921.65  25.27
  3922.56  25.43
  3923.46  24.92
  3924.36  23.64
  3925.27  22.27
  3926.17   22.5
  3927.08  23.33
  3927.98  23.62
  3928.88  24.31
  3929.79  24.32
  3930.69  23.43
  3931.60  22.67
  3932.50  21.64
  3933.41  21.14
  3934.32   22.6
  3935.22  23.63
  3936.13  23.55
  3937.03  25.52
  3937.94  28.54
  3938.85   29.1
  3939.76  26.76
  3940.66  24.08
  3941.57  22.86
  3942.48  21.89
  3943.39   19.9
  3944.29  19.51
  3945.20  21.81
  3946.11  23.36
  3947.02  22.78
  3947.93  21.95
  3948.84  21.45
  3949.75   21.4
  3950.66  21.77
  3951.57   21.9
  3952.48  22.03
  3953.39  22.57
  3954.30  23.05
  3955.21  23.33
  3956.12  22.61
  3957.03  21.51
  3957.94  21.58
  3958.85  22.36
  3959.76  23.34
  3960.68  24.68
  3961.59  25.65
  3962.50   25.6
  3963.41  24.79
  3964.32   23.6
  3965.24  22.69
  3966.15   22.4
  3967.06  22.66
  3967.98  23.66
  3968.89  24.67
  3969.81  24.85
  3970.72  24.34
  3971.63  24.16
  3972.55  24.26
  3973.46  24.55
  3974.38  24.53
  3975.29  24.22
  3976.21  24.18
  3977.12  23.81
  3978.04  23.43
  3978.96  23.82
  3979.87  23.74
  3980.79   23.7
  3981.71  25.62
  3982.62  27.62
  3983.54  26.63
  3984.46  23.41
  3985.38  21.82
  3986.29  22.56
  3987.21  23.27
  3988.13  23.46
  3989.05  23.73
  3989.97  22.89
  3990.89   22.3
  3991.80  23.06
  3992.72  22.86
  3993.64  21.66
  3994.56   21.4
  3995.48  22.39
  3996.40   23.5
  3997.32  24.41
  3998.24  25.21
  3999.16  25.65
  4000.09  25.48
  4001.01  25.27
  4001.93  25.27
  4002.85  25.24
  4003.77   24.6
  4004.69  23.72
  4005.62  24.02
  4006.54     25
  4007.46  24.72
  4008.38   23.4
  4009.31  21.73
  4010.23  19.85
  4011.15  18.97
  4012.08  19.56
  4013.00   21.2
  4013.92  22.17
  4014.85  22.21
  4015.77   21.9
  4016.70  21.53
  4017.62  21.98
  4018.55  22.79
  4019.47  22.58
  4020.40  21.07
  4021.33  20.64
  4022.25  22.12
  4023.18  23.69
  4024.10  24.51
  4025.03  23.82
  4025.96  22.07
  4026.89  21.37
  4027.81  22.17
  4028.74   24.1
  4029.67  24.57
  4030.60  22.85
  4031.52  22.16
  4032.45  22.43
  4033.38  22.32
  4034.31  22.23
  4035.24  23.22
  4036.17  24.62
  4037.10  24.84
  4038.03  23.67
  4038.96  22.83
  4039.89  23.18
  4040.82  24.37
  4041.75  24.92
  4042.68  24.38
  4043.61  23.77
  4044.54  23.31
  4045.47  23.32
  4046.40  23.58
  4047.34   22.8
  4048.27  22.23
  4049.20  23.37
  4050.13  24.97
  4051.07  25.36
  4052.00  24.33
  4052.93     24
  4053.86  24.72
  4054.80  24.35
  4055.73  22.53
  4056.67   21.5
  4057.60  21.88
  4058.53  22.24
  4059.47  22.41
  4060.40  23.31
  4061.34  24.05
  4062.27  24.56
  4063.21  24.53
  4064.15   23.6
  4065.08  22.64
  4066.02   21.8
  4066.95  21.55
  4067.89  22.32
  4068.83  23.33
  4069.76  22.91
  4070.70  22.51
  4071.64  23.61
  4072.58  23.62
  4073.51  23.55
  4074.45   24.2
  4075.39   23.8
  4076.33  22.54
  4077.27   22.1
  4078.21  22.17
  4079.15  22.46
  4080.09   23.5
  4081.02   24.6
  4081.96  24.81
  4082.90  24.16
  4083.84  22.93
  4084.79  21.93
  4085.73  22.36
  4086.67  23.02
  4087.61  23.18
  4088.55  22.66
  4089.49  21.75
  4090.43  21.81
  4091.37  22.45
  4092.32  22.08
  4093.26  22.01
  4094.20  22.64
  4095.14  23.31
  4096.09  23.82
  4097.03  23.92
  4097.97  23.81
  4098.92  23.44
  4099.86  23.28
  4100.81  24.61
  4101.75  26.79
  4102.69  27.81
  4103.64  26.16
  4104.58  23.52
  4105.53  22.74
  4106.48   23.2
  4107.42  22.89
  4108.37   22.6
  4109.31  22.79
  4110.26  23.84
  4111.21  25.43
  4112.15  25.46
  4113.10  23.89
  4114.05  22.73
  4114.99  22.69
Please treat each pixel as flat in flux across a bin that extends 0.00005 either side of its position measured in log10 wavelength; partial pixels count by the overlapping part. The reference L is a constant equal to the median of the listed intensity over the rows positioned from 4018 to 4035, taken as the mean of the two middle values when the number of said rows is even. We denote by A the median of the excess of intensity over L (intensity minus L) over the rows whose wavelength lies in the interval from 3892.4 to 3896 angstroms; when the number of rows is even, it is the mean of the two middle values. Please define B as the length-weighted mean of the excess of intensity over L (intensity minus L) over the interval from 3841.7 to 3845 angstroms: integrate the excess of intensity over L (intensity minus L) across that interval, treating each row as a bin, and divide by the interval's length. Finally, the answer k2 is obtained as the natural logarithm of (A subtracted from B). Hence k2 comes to 1.52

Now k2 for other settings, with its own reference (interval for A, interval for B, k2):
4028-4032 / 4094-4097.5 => -4.76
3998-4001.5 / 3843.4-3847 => 1.60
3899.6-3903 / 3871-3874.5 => 0.98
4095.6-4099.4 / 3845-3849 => 1.53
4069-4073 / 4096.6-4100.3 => -1.04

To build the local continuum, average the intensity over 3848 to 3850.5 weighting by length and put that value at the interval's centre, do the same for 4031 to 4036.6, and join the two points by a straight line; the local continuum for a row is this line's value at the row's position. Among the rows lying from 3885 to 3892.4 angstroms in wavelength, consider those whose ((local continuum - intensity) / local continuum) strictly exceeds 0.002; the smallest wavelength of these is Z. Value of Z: 3888.38 angstroms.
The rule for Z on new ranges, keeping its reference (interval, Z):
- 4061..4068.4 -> 4066.02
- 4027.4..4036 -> 4027.81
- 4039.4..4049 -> 4048.27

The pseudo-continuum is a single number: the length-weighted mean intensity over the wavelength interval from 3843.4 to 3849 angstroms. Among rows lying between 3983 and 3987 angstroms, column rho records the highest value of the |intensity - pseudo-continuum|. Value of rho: 7.52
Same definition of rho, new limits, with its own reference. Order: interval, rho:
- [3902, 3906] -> 3.11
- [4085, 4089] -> 6.98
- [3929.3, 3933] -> 7.70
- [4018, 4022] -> 8.70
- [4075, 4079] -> 7.24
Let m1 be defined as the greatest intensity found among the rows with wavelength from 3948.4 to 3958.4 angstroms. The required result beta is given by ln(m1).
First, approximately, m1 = 23.33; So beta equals 3.15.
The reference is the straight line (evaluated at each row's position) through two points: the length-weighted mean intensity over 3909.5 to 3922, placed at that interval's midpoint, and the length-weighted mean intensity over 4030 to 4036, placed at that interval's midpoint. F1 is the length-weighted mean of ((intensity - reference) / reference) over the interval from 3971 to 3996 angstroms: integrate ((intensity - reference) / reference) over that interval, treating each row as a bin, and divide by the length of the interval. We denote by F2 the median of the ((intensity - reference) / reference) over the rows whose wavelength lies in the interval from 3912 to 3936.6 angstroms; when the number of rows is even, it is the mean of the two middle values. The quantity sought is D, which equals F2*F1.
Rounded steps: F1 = -0.042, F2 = -0.096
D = 0.0040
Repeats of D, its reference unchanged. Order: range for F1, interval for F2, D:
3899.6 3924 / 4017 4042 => -0.0001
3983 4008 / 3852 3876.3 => 0.0006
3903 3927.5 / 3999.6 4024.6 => 0.0008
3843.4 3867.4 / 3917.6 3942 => 0.0045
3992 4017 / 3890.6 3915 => 0.0015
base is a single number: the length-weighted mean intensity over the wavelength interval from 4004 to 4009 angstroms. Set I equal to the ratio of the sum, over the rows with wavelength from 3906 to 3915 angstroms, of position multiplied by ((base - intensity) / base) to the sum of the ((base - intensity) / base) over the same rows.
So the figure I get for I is 3910.2 angstroms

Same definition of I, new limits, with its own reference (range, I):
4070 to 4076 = 4071.9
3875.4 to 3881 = 3877.5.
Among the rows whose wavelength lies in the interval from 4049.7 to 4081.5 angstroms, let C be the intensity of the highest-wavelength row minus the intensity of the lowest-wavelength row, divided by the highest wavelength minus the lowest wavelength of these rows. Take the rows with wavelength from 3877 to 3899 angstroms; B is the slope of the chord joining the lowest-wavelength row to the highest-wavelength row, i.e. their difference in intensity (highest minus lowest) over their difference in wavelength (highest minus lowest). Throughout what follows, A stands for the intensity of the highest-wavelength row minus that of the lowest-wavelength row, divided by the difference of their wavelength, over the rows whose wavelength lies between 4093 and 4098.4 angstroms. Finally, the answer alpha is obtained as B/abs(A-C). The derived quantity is 0.2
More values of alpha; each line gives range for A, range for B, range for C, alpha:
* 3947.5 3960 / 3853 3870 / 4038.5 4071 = 0.8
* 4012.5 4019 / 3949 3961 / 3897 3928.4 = 0.7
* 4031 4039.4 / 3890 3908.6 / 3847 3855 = 1.0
